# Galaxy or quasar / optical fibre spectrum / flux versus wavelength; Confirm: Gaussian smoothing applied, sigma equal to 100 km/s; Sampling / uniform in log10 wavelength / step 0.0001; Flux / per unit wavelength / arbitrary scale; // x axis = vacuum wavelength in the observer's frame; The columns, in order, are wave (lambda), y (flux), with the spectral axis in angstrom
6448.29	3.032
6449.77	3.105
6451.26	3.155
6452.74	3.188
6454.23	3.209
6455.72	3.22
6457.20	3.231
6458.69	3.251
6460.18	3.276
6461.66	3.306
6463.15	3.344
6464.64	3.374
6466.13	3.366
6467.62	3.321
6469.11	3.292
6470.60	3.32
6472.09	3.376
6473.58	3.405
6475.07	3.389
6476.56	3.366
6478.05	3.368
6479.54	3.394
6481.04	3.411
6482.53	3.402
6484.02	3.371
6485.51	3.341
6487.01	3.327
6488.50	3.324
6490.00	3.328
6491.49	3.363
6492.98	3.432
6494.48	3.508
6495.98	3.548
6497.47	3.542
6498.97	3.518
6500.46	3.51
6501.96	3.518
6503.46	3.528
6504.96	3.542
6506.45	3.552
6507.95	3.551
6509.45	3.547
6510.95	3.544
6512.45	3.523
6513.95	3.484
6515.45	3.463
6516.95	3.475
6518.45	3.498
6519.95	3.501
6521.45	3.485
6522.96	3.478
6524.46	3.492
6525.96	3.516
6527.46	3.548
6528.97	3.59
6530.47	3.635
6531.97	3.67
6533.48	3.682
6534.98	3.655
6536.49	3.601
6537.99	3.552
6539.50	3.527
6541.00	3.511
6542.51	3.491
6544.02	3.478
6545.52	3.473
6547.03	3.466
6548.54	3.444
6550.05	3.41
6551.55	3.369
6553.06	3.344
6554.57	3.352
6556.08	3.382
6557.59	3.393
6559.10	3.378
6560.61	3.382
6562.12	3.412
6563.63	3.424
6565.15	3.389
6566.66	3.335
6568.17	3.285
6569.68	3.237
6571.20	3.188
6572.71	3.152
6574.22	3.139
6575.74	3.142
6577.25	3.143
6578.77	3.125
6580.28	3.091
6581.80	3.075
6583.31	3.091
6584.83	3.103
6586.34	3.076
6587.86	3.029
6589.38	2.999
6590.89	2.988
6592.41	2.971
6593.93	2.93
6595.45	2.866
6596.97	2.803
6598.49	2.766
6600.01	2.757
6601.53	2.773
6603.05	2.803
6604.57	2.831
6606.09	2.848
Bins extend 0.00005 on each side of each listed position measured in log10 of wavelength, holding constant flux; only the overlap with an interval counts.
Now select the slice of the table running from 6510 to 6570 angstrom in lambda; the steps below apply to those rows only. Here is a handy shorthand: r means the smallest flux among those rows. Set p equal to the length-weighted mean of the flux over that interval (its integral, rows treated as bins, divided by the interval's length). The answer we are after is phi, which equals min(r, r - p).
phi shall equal -0.237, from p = 3.47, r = 3.237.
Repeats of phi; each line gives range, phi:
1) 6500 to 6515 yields -0.044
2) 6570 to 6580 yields -0.024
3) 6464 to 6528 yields -0.153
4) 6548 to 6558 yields -0.040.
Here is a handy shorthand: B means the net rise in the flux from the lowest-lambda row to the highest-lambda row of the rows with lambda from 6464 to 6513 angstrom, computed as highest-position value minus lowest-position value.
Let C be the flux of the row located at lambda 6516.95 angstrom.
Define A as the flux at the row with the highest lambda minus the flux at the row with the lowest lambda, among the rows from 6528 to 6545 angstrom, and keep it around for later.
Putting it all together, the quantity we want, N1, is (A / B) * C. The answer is -2.6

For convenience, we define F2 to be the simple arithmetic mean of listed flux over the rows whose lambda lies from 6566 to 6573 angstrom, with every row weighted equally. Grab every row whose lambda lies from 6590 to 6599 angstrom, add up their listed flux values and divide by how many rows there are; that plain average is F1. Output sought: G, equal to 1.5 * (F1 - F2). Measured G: -0.5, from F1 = 2.9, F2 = 3.24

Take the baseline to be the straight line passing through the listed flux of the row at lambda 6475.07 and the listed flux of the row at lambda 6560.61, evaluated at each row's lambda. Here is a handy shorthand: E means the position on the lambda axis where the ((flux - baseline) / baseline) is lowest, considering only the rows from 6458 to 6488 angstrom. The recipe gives 6458.69 angstrom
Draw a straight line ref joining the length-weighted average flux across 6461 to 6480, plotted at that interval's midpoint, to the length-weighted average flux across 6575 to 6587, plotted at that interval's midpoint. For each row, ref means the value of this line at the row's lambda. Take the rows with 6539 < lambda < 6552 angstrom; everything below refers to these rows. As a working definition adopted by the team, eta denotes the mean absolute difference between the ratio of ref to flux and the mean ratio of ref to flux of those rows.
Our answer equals 0.008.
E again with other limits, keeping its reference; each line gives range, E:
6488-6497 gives 6488.50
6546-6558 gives 6553.06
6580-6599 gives 6598.49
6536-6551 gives 6550.05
